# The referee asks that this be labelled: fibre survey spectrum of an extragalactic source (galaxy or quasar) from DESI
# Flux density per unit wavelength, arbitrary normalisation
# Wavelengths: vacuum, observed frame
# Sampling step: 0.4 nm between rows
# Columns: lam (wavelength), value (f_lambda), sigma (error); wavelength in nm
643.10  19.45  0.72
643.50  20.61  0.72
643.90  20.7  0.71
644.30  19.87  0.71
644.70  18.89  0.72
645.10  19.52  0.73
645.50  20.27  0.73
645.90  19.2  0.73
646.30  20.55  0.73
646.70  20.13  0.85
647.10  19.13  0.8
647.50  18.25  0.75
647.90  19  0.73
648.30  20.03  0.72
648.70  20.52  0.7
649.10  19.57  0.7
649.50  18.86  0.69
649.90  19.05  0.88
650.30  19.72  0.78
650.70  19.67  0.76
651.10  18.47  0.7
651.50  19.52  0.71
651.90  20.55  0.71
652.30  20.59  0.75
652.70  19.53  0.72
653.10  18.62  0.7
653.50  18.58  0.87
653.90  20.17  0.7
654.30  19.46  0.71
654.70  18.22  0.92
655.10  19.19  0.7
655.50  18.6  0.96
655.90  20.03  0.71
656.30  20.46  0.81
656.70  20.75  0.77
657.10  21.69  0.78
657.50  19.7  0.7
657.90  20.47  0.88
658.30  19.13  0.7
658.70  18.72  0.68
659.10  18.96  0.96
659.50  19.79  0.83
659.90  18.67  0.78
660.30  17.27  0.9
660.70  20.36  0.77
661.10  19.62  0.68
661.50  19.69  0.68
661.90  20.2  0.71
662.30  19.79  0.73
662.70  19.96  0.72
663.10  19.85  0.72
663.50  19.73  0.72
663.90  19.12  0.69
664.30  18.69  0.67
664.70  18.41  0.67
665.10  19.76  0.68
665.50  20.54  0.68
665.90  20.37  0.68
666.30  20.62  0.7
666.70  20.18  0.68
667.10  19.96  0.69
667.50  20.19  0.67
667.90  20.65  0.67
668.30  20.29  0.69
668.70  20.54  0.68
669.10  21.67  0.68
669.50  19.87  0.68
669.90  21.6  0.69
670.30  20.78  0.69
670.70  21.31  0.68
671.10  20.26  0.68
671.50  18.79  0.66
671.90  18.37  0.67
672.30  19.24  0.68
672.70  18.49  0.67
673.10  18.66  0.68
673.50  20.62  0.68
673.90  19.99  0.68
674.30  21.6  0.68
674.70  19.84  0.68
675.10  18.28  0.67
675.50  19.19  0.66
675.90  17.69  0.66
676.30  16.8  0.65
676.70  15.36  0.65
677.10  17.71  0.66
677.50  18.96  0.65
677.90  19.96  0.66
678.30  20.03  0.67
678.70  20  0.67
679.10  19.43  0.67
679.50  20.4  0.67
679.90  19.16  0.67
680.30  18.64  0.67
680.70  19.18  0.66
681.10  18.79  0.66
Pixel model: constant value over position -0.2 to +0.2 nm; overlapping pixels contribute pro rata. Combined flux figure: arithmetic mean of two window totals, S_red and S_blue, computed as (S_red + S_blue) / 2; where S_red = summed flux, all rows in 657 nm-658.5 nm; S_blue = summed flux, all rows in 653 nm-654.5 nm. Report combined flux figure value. 78.9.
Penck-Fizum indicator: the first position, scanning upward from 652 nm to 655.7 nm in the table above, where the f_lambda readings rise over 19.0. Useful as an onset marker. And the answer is 652.30 nm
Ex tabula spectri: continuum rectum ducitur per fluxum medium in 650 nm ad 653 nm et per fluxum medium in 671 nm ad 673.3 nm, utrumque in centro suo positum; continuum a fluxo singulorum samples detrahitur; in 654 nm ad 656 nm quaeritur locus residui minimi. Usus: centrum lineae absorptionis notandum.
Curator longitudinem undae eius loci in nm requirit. 654.70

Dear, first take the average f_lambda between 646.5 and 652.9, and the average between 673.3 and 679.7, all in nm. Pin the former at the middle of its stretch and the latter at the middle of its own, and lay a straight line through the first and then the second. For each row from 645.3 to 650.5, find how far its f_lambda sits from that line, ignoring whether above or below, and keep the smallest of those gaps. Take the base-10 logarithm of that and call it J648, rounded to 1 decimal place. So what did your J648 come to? -1.6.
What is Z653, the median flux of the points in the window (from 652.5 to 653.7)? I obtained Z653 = 18.6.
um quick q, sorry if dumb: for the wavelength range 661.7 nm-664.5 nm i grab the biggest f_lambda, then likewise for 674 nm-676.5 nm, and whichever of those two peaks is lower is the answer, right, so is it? 20.2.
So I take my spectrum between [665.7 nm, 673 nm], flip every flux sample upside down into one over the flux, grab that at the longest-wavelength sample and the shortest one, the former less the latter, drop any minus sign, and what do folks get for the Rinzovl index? 0.005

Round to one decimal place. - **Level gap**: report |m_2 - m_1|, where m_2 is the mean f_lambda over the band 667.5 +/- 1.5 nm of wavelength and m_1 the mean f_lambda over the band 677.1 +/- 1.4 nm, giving 2.3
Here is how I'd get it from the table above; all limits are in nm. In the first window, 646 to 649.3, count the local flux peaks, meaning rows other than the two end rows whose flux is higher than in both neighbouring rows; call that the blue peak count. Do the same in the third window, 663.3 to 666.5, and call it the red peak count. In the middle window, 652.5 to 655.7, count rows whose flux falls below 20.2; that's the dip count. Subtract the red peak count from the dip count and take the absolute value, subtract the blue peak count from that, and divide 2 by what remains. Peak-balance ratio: 0.33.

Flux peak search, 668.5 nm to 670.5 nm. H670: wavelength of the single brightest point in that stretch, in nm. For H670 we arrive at 669.10 nm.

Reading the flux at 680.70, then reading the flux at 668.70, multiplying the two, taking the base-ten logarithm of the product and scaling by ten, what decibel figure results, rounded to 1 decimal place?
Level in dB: 26.0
